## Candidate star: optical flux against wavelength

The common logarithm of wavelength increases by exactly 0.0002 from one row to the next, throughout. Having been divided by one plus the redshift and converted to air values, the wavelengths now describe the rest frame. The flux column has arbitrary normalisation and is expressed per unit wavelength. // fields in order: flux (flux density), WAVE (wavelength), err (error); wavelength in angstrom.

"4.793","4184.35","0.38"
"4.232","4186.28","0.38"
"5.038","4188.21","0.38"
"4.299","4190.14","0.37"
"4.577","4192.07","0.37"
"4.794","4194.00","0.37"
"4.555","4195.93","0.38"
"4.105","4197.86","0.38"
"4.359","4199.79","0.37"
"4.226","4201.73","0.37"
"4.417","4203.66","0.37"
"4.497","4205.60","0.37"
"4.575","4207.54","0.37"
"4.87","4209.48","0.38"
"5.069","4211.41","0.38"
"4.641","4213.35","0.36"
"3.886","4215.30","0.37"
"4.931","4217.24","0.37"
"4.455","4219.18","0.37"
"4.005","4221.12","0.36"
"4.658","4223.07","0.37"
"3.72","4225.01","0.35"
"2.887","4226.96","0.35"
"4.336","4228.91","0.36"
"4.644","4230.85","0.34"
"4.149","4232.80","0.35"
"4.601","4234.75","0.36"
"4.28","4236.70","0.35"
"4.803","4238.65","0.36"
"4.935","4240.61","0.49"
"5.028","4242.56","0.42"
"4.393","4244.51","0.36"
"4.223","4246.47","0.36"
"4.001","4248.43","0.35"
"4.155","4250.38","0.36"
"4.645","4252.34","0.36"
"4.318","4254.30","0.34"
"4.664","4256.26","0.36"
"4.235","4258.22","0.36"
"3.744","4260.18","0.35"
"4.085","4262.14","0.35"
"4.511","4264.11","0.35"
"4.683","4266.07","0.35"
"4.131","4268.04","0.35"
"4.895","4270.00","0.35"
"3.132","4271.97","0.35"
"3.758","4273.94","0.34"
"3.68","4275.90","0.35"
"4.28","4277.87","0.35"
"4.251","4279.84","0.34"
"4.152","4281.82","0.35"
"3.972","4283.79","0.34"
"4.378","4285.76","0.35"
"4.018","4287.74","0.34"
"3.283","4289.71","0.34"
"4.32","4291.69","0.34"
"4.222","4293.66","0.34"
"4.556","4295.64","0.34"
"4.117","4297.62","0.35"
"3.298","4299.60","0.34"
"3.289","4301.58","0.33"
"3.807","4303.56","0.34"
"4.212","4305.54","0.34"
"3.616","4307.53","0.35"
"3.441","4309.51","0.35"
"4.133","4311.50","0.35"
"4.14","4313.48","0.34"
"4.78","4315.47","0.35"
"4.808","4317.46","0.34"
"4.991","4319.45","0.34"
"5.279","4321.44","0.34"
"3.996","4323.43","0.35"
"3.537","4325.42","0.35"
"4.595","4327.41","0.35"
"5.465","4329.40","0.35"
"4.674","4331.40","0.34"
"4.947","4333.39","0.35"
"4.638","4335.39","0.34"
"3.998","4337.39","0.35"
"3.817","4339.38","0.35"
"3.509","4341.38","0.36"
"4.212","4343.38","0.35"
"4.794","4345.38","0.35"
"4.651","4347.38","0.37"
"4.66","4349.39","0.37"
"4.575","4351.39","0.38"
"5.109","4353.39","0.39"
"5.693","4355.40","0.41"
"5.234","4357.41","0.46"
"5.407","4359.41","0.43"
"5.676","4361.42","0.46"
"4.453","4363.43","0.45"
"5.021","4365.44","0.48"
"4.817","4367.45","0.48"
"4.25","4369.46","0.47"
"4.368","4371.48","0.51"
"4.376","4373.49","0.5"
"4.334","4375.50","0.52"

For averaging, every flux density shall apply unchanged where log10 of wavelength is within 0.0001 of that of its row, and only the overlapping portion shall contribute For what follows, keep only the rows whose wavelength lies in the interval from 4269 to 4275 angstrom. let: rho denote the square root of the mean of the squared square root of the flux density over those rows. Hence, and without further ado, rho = 1.98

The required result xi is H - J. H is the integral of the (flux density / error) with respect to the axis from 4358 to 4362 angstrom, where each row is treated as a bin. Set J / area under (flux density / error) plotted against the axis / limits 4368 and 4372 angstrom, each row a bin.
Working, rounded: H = 49.5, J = 36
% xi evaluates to 14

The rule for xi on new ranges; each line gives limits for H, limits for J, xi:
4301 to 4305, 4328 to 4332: -15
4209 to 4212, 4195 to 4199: -6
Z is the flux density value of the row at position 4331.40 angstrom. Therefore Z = 4.674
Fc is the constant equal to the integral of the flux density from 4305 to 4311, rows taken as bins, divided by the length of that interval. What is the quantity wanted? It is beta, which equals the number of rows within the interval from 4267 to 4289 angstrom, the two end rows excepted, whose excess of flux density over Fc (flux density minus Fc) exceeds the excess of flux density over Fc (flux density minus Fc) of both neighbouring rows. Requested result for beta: 4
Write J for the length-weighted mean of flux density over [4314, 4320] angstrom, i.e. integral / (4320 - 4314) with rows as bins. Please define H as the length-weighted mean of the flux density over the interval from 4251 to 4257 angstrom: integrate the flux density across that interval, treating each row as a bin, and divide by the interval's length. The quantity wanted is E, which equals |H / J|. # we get 0.94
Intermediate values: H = 4.51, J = 4.79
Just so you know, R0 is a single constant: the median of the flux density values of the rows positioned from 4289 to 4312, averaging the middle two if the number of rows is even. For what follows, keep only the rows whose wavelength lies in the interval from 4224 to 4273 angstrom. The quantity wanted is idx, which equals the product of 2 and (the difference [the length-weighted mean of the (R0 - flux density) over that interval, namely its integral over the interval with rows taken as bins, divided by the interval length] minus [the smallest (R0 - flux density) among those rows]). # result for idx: 1.5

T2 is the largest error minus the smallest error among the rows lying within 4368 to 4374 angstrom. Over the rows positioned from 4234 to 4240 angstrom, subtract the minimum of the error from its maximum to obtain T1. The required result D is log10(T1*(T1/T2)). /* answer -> -2.6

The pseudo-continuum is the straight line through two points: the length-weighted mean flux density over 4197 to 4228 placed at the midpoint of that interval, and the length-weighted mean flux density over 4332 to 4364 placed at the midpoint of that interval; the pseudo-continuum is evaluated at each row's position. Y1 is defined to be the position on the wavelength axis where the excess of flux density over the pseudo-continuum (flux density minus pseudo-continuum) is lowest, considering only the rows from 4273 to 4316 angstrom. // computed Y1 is 4301.58 angstrom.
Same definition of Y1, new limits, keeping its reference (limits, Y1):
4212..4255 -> 4226.96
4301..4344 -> 4301.58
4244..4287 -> 4271.97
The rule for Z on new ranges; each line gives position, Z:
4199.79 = 4.359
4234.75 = 4.601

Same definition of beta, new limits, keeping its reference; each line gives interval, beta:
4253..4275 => 3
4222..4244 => 2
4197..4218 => 2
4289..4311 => 3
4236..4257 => 2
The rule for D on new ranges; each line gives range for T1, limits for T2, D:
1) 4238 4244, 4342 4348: -0.1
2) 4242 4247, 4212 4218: -0.4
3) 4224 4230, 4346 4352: -2.0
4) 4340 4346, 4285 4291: -2.0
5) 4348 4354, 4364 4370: -1.4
